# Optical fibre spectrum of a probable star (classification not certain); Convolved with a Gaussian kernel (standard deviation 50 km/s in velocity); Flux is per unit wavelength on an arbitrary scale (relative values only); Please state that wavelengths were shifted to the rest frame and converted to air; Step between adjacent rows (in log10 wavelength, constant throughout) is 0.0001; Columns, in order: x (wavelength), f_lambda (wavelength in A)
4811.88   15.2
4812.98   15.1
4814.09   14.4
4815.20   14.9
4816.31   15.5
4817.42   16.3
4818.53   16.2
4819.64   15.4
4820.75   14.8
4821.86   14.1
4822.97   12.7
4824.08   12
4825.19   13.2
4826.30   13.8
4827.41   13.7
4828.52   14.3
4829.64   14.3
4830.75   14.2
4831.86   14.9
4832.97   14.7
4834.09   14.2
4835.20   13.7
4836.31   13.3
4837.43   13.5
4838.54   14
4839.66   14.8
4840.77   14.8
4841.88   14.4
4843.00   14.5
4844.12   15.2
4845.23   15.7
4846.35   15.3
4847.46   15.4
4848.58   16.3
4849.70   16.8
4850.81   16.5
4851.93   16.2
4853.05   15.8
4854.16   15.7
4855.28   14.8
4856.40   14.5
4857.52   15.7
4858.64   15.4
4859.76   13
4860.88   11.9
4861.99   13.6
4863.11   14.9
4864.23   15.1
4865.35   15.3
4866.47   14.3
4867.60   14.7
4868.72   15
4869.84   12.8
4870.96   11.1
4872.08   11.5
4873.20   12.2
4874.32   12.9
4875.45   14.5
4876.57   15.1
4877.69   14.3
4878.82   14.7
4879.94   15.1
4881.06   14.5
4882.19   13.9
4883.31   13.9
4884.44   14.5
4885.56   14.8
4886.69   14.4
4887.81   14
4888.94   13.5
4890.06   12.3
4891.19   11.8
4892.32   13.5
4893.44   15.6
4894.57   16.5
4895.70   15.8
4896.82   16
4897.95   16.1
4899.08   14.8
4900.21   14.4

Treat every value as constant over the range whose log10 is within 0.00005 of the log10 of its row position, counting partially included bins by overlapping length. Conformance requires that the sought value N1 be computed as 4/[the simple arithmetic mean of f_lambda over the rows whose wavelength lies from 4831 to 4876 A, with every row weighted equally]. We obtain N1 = 0.276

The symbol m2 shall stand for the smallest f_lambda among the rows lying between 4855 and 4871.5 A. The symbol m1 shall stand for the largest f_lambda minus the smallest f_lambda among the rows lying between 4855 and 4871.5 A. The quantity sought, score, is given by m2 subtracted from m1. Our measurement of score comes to -6.5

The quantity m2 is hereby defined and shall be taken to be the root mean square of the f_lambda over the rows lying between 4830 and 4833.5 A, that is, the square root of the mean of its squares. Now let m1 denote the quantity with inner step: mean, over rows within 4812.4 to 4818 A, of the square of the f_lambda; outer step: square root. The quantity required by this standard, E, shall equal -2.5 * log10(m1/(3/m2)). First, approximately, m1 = 15.3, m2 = 14.6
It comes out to -4.68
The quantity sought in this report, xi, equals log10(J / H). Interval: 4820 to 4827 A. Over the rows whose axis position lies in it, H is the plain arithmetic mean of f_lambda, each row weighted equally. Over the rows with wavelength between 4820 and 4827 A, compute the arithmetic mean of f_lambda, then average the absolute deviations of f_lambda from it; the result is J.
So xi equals -1.23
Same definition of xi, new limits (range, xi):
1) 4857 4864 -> -1.05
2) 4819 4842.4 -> -1.36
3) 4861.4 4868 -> -1.50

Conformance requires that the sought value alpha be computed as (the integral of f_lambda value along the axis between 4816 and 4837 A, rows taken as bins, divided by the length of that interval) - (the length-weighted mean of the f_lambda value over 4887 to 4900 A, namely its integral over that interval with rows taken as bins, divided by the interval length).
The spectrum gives -0.3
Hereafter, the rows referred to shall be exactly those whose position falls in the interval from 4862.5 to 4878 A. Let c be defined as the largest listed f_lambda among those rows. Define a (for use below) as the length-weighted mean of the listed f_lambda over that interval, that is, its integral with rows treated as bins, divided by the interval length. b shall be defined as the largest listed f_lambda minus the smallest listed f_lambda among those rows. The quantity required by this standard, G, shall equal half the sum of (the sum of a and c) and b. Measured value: 16.7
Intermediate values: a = 13.8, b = 4.2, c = 15.3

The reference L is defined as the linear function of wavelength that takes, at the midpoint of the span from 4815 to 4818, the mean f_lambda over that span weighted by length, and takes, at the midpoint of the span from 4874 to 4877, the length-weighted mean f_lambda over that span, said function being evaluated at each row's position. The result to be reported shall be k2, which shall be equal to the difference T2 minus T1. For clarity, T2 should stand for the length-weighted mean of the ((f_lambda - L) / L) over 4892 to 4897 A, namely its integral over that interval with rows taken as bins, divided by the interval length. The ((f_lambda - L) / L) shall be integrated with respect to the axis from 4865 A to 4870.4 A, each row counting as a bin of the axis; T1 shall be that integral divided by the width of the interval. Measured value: 0.13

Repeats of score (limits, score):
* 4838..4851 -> -11.2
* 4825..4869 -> -7.0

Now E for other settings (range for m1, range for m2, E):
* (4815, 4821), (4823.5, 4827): -4.57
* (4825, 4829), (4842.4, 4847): -4.61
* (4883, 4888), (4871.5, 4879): -4.54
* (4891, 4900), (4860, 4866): -4.64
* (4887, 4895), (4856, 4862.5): -4.54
